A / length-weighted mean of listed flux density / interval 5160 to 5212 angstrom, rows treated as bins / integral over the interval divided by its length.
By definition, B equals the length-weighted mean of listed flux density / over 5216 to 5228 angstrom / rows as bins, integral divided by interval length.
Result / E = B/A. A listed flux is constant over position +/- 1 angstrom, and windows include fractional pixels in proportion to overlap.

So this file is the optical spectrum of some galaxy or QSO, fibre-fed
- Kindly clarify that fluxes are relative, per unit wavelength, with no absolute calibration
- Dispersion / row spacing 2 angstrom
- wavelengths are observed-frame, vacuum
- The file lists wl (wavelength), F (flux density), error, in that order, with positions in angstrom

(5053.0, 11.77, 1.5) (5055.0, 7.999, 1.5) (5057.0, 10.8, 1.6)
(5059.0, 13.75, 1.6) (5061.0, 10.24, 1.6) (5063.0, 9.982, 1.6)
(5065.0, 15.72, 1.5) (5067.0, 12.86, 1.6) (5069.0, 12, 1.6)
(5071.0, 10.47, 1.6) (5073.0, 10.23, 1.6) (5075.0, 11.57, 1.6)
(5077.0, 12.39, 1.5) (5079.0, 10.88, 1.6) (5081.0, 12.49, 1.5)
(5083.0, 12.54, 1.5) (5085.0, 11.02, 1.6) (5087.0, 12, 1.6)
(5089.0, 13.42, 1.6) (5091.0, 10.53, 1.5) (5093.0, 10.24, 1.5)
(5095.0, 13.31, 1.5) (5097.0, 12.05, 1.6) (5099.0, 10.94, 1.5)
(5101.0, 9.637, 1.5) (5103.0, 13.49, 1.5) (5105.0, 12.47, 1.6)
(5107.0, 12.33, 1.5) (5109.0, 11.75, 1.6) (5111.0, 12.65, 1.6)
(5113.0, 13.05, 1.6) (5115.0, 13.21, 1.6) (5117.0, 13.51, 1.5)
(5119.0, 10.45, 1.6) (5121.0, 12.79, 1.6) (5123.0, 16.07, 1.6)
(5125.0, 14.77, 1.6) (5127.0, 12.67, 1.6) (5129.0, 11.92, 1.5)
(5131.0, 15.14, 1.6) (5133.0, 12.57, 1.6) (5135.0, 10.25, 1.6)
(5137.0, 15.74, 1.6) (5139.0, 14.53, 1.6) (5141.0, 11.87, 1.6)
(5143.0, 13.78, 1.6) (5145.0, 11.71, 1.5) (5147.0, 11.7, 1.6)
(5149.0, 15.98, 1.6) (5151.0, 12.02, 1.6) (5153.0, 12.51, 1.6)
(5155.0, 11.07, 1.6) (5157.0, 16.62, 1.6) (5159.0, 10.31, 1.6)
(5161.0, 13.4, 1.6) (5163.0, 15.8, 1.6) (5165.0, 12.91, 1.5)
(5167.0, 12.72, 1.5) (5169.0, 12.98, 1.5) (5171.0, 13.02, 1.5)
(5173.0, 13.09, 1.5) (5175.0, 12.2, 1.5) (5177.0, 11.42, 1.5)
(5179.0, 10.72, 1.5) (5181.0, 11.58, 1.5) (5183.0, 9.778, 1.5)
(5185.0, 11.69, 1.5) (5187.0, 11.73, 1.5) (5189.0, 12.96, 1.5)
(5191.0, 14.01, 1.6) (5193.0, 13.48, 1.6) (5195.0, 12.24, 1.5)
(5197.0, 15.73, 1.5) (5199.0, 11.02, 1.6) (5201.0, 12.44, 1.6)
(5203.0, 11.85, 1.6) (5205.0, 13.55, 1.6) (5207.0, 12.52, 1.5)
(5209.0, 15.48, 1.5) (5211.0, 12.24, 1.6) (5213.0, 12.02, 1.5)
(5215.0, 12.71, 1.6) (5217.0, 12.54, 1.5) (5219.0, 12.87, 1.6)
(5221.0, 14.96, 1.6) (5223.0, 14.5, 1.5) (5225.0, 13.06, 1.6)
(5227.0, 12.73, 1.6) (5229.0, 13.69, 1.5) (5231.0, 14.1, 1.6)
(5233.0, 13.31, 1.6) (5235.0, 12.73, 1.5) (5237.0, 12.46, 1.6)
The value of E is 1.06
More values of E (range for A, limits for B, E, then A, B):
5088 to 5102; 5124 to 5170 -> 1.15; 11.4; 13.2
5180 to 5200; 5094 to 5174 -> 1.04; 12.4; 12.9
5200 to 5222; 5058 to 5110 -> 0.91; 13.0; 11.9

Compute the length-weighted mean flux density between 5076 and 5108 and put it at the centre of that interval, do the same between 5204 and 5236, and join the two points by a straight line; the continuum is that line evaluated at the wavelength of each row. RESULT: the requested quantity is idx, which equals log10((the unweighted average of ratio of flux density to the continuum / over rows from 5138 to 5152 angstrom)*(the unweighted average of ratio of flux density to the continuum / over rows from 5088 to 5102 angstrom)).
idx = 0.005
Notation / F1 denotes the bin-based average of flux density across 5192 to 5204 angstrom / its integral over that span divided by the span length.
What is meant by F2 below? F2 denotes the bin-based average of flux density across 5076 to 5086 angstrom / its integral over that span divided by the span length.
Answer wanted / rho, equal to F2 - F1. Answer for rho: -0.9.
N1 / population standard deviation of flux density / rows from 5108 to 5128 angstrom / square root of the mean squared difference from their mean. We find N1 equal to 1.45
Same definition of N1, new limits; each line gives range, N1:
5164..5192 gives 1.08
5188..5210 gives 1.38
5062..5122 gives 1.34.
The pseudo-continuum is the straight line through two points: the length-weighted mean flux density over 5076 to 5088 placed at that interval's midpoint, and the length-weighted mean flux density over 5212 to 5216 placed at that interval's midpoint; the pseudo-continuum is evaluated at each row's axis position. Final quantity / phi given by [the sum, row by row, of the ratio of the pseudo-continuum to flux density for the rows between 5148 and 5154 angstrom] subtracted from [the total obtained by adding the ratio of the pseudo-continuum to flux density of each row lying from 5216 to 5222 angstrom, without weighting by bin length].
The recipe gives 0.0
